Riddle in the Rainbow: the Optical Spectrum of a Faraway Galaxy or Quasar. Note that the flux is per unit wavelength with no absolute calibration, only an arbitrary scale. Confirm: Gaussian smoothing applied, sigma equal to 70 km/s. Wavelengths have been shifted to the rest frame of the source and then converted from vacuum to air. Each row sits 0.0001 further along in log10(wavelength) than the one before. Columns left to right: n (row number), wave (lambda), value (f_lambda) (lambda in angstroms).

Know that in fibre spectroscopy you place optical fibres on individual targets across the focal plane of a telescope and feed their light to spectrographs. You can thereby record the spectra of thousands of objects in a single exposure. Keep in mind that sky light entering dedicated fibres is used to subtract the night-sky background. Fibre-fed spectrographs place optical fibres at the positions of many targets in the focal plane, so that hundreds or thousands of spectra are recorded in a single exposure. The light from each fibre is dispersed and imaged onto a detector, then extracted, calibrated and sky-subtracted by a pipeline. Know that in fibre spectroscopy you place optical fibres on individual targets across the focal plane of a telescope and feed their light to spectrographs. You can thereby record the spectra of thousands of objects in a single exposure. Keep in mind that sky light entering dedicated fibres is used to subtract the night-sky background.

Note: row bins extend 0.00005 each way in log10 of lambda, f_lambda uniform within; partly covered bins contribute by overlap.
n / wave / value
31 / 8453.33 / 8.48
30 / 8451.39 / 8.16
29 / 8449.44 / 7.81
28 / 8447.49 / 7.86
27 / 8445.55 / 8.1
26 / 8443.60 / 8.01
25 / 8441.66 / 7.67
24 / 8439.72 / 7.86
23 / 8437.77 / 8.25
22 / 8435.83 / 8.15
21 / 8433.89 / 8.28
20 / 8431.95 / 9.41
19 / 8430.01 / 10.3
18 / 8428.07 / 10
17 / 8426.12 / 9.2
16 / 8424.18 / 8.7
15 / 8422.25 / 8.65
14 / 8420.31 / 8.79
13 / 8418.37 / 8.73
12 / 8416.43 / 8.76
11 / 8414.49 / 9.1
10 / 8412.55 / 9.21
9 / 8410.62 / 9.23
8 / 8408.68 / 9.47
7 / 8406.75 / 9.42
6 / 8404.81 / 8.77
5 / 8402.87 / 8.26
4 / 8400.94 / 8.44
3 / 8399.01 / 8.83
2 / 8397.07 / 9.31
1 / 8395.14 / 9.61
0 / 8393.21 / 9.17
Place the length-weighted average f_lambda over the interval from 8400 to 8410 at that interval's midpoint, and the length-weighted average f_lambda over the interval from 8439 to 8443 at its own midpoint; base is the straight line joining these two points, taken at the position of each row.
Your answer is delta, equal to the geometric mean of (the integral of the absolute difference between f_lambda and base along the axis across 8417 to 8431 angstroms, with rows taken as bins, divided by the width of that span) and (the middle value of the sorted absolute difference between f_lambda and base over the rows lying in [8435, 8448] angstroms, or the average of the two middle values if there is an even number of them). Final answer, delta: 0.48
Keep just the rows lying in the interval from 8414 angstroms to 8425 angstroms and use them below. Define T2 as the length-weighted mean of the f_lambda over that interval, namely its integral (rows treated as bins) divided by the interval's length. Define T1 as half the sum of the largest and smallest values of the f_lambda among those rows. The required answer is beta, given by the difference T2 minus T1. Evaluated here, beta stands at -0.10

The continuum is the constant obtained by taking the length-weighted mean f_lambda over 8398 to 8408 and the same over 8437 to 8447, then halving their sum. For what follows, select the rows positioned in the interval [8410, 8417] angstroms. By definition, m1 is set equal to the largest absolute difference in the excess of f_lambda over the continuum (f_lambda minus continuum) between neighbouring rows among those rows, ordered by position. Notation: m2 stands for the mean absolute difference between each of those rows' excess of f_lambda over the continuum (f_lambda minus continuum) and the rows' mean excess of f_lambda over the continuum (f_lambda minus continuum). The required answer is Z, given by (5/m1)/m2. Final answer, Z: 93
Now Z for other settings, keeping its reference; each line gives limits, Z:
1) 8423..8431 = 10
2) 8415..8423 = 840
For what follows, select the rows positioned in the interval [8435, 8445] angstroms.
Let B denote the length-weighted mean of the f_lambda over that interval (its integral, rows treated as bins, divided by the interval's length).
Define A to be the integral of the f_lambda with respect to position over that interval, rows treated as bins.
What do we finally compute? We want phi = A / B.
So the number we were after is 10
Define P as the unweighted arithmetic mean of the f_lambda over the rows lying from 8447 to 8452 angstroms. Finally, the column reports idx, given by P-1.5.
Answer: 6.4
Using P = 7.9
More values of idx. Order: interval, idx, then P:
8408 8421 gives 7.5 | 9.0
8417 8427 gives 7.3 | 8.8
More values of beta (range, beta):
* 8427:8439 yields -0.19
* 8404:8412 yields 0.12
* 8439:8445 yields 0.03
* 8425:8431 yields 0.04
